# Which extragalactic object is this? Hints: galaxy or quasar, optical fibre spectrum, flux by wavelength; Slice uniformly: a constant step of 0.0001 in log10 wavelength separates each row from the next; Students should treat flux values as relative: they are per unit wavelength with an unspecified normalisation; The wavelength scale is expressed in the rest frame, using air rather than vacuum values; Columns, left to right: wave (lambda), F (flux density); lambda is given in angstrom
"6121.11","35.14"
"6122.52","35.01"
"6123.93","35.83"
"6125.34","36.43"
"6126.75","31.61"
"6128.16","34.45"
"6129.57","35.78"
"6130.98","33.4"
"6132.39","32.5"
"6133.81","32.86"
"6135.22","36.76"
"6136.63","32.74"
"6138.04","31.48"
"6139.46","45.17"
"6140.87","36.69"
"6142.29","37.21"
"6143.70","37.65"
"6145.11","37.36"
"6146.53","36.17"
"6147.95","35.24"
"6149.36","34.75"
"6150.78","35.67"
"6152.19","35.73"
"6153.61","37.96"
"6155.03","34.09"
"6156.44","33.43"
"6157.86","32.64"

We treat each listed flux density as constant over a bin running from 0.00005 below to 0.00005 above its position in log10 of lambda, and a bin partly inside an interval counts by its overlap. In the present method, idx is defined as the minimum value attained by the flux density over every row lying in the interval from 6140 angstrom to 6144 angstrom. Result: 36.69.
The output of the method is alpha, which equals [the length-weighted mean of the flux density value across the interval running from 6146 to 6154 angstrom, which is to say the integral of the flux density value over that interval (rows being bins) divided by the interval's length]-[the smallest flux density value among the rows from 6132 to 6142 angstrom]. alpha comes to 4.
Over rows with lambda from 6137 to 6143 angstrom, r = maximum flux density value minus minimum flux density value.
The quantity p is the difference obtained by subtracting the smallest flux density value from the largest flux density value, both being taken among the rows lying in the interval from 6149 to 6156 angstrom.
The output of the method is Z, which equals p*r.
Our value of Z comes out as 53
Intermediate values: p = 3.9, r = 13.7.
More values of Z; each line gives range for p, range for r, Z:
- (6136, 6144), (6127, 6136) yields 58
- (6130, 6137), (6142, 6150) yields 12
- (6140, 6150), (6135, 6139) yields 15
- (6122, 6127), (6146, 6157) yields 22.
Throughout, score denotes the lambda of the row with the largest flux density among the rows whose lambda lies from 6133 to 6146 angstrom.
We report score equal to 6139.46 angstrom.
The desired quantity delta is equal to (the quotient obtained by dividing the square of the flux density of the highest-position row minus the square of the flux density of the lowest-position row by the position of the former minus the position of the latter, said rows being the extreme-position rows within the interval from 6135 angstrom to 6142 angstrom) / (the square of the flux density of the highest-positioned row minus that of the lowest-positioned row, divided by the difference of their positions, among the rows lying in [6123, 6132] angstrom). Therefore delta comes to 0.0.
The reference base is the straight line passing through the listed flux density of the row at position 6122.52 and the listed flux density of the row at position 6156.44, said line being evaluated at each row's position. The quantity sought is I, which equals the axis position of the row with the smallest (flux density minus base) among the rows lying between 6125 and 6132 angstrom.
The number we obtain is 6126.75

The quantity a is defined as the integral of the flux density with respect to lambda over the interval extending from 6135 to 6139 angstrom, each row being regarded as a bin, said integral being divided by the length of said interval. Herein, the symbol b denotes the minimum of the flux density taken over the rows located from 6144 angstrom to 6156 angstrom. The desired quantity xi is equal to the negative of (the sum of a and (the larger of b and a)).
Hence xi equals -68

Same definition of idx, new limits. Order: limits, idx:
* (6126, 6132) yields 31.61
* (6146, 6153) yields 34.75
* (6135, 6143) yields 31.48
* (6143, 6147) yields 36.17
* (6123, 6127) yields 31.61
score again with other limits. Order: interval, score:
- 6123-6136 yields 6135.22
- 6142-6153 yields 6143.70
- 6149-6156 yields 6153.61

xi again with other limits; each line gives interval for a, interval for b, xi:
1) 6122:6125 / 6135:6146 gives -71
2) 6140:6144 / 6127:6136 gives -75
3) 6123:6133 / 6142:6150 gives -69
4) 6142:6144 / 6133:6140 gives -75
